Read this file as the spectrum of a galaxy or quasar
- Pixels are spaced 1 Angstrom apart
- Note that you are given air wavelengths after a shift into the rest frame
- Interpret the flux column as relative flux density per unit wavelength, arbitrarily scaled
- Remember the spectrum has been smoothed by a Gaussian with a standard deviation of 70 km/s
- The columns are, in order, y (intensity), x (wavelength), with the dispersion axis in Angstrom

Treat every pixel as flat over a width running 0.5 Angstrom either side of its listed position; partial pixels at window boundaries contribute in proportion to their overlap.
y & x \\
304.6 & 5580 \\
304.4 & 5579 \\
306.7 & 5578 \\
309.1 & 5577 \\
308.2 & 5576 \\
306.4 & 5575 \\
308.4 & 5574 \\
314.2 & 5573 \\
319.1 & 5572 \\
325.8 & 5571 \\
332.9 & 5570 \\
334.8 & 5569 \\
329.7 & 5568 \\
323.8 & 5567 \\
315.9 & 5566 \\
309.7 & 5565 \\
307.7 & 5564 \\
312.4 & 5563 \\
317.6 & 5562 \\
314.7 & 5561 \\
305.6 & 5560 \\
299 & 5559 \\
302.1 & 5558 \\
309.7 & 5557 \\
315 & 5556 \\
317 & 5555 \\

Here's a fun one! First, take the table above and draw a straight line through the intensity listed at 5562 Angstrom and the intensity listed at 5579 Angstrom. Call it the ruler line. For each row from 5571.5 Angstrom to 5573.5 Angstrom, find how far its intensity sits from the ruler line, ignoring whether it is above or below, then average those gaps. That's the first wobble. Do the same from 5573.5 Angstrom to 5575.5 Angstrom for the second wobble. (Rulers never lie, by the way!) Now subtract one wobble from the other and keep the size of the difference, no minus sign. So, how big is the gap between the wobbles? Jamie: 6.6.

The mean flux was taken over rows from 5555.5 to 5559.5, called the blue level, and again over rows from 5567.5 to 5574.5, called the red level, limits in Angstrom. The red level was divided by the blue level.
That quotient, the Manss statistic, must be 1.06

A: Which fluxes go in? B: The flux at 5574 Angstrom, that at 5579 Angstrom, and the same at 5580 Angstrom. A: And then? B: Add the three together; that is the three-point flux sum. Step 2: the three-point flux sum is 917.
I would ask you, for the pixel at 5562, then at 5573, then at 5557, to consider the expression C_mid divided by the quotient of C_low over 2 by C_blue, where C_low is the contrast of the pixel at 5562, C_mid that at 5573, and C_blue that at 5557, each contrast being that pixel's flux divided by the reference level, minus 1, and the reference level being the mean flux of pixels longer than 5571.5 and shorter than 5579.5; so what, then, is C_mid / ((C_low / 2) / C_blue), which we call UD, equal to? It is 0.001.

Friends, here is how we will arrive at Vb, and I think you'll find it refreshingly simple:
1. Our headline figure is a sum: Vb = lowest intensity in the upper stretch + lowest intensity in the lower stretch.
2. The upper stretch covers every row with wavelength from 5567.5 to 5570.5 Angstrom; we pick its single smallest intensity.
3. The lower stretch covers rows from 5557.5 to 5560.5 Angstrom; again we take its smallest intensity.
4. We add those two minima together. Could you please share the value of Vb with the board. 629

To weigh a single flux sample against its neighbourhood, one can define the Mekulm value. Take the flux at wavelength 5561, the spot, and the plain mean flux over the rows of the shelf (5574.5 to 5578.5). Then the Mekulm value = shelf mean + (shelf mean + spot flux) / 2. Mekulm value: 619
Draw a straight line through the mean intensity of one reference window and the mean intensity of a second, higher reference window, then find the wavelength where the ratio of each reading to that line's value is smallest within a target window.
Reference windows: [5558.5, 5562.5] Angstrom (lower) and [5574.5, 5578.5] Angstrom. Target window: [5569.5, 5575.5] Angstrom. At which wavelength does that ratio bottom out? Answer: 5575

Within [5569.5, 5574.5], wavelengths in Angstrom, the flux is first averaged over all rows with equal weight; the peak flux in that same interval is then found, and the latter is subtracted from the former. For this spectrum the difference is -13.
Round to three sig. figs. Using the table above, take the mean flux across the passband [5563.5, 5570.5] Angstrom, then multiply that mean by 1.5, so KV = 483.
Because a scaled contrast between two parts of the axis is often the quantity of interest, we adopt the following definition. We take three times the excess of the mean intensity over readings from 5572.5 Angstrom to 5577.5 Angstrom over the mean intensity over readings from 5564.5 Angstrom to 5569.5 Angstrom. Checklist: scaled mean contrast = -41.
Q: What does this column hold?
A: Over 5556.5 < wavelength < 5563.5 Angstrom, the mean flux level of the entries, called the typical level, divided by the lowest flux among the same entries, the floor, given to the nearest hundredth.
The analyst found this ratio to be 1.03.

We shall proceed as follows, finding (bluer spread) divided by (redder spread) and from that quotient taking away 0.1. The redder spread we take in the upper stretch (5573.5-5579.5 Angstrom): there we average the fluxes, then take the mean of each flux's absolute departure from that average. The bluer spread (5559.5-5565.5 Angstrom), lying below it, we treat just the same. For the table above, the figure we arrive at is 2.5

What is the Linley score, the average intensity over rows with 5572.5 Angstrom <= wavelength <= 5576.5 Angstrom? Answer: 309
